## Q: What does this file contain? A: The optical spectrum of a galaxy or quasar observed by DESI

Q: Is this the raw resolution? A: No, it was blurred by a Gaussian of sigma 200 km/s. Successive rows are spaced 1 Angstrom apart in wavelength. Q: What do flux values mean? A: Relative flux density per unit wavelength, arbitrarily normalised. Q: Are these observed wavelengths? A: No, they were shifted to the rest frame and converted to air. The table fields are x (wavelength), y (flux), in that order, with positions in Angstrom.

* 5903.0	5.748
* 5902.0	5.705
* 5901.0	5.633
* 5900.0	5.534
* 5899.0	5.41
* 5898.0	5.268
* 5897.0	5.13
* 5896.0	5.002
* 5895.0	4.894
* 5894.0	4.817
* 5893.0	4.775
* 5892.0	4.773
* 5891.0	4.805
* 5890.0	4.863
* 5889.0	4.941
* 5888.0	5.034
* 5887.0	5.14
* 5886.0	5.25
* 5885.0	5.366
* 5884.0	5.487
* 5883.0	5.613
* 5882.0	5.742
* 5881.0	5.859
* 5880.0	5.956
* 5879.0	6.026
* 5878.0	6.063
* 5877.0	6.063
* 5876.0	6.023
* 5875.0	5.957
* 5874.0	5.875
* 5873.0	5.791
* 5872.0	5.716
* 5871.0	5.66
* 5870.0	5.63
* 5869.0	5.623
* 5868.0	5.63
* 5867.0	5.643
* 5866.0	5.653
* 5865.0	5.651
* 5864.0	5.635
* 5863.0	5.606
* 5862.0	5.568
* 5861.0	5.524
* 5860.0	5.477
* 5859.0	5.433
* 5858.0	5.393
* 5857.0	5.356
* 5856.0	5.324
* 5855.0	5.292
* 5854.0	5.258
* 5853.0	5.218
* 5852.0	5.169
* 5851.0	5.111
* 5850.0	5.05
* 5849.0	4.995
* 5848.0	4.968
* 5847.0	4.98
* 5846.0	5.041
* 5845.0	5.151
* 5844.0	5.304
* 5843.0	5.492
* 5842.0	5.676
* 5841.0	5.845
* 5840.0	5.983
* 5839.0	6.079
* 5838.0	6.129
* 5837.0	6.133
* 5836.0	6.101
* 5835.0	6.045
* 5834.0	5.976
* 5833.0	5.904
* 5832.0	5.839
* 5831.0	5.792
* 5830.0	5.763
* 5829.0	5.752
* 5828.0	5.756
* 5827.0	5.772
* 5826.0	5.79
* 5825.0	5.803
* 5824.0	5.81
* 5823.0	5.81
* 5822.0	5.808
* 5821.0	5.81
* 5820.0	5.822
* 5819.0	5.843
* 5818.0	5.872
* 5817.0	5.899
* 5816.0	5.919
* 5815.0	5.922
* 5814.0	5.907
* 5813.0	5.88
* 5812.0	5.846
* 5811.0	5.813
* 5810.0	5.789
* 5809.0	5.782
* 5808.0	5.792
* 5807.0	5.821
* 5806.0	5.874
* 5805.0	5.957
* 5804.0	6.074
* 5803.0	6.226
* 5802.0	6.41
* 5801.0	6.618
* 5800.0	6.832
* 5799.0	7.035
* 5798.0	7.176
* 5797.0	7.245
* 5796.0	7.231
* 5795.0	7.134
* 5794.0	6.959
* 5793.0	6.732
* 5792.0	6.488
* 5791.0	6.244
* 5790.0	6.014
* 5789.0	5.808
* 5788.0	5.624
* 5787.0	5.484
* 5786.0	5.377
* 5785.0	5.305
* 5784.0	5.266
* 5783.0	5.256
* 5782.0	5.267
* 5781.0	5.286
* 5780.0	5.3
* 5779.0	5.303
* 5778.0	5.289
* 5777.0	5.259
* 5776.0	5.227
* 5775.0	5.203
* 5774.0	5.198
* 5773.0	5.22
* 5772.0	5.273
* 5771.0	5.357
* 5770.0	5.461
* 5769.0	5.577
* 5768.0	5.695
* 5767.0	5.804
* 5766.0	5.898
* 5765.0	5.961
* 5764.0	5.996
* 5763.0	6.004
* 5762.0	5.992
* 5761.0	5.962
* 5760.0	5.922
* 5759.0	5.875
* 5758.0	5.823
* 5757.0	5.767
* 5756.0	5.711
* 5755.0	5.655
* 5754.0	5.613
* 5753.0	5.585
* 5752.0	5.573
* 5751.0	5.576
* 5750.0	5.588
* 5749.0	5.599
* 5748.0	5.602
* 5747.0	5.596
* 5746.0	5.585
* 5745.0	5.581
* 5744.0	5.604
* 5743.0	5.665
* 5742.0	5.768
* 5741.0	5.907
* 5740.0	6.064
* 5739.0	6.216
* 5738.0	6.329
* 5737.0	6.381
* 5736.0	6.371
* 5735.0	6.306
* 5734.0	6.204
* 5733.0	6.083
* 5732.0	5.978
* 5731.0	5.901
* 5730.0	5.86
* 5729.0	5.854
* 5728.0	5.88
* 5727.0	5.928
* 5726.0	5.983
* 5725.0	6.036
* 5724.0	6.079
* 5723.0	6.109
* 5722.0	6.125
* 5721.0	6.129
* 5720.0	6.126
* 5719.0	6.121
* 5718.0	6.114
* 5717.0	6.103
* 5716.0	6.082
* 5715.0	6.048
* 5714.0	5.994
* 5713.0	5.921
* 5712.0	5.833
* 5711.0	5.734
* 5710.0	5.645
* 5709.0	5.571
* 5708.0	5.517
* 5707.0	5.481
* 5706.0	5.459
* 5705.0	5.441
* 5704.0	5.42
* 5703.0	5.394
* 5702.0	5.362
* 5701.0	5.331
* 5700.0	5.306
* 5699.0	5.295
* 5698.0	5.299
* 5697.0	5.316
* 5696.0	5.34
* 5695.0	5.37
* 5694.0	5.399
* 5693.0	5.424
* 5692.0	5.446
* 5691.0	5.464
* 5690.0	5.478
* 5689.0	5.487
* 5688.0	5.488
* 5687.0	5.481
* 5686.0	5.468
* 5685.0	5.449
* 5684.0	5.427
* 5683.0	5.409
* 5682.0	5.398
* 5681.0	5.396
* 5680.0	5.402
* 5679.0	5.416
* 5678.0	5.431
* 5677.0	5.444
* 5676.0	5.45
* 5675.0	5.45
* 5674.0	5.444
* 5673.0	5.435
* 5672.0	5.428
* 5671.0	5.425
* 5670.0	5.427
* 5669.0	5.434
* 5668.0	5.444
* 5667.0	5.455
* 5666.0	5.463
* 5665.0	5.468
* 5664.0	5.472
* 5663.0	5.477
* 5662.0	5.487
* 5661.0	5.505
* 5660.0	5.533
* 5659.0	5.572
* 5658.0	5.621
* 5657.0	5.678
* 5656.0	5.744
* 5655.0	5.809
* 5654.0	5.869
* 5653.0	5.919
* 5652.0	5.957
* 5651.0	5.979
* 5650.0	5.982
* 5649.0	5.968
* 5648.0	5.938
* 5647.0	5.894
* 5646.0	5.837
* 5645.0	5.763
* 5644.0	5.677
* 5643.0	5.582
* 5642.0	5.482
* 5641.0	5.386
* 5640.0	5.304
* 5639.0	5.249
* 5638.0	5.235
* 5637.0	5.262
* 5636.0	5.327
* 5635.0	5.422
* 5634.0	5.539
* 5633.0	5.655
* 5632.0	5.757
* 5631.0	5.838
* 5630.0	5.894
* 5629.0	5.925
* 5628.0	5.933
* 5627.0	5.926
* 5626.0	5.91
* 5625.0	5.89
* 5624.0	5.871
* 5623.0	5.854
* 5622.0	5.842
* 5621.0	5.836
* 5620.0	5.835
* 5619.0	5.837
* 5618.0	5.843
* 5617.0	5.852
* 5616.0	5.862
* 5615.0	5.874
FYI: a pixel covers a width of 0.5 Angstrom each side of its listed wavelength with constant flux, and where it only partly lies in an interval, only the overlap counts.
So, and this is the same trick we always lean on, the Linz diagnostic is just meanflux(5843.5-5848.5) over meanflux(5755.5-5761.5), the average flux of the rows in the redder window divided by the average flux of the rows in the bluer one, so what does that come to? 0.87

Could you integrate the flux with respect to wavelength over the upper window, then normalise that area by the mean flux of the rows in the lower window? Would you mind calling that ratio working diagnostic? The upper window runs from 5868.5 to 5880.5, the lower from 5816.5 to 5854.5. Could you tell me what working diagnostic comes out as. 12.5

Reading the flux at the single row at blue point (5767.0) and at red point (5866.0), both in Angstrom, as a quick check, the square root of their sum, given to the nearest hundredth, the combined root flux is 3.38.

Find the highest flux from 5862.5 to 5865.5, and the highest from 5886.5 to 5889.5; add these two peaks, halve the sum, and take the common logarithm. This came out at 0.732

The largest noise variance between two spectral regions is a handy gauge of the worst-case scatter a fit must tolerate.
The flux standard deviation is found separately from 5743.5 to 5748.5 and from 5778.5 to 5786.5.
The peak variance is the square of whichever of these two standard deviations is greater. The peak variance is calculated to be 0.001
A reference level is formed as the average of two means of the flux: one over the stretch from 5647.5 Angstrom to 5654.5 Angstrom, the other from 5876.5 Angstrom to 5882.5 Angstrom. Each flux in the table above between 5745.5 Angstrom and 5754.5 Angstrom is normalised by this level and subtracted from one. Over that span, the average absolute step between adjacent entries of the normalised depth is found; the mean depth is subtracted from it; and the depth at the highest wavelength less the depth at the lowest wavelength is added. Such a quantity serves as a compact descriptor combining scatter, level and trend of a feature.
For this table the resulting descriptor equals -0.06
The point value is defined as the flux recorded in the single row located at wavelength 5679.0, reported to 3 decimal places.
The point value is 5.416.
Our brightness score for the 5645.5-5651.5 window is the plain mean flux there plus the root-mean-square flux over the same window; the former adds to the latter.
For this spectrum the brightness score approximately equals 11.9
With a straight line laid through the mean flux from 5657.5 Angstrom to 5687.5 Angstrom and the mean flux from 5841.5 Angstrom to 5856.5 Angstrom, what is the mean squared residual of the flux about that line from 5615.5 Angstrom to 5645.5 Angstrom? 0.08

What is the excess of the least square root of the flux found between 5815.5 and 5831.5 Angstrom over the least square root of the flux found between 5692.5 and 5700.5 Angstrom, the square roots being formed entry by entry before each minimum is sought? 0.10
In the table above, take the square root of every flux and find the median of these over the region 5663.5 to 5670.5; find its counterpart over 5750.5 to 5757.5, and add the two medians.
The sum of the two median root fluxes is 4.70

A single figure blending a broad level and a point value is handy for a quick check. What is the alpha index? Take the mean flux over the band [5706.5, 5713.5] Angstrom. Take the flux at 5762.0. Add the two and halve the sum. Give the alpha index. 5.83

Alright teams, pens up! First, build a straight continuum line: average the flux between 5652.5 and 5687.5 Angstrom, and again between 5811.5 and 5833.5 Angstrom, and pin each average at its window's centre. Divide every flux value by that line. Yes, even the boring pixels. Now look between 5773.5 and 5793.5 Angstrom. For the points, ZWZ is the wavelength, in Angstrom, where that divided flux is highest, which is 5793.0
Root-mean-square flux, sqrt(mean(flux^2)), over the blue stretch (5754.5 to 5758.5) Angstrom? 5.7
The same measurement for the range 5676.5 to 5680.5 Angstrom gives 5.4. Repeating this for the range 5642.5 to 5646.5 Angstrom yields 5.7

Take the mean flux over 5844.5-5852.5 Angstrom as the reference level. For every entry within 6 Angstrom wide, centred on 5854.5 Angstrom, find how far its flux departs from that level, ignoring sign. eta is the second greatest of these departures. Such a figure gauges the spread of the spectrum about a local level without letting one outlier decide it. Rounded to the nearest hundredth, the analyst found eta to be 0.27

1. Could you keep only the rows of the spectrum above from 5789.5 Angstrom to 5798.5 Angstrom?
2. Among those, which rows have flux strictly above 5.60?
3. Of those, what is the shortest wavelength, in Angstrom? 5790.0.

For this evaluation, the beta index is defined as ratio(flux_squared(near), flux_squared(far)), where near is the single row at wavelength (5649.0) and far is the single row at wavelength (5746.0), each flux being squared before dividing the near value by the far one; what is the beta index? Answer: 1.14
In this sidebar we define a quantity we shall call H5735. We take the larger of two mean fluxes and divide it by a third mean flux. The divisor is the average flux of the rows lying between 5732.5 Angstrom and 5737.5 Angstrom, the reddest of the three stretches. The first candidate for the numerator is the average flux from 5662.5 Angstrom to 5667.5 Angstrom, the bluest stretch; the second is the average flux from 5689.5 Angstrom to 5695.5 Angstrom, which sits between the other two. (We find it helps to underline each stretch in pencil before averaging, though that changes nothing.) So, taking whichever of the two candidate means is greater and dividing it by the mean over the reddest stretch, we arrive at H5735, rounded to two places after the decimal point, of 0.87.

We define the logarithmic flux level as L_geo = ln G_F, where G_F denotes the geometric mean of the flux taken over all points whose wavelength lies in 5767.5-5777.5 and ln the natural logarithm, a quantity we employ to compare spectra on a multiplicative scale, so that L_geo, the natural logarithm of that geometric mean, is 1.68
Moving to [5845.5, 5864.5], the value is 1.66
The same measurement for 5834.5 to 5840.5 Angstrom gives 1.80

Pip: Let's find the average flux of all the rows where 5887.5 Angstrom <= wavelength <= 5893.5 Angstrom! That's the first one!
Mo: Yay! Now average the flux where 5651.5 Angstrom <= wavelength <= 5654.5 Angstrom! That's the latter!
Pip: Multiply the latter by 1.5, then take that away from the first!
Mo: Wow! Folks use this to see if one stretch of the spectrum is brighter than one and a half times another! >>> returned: -4.01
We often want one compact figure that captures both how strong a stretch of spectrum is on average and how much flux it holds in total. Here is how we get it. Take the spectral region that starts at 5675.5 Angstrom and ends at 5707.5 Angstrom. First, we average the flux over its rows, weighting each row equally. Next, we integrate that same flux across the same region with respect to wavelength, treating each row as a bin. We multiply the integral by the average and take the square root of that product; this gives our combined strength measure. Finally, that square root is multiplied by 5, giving 153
